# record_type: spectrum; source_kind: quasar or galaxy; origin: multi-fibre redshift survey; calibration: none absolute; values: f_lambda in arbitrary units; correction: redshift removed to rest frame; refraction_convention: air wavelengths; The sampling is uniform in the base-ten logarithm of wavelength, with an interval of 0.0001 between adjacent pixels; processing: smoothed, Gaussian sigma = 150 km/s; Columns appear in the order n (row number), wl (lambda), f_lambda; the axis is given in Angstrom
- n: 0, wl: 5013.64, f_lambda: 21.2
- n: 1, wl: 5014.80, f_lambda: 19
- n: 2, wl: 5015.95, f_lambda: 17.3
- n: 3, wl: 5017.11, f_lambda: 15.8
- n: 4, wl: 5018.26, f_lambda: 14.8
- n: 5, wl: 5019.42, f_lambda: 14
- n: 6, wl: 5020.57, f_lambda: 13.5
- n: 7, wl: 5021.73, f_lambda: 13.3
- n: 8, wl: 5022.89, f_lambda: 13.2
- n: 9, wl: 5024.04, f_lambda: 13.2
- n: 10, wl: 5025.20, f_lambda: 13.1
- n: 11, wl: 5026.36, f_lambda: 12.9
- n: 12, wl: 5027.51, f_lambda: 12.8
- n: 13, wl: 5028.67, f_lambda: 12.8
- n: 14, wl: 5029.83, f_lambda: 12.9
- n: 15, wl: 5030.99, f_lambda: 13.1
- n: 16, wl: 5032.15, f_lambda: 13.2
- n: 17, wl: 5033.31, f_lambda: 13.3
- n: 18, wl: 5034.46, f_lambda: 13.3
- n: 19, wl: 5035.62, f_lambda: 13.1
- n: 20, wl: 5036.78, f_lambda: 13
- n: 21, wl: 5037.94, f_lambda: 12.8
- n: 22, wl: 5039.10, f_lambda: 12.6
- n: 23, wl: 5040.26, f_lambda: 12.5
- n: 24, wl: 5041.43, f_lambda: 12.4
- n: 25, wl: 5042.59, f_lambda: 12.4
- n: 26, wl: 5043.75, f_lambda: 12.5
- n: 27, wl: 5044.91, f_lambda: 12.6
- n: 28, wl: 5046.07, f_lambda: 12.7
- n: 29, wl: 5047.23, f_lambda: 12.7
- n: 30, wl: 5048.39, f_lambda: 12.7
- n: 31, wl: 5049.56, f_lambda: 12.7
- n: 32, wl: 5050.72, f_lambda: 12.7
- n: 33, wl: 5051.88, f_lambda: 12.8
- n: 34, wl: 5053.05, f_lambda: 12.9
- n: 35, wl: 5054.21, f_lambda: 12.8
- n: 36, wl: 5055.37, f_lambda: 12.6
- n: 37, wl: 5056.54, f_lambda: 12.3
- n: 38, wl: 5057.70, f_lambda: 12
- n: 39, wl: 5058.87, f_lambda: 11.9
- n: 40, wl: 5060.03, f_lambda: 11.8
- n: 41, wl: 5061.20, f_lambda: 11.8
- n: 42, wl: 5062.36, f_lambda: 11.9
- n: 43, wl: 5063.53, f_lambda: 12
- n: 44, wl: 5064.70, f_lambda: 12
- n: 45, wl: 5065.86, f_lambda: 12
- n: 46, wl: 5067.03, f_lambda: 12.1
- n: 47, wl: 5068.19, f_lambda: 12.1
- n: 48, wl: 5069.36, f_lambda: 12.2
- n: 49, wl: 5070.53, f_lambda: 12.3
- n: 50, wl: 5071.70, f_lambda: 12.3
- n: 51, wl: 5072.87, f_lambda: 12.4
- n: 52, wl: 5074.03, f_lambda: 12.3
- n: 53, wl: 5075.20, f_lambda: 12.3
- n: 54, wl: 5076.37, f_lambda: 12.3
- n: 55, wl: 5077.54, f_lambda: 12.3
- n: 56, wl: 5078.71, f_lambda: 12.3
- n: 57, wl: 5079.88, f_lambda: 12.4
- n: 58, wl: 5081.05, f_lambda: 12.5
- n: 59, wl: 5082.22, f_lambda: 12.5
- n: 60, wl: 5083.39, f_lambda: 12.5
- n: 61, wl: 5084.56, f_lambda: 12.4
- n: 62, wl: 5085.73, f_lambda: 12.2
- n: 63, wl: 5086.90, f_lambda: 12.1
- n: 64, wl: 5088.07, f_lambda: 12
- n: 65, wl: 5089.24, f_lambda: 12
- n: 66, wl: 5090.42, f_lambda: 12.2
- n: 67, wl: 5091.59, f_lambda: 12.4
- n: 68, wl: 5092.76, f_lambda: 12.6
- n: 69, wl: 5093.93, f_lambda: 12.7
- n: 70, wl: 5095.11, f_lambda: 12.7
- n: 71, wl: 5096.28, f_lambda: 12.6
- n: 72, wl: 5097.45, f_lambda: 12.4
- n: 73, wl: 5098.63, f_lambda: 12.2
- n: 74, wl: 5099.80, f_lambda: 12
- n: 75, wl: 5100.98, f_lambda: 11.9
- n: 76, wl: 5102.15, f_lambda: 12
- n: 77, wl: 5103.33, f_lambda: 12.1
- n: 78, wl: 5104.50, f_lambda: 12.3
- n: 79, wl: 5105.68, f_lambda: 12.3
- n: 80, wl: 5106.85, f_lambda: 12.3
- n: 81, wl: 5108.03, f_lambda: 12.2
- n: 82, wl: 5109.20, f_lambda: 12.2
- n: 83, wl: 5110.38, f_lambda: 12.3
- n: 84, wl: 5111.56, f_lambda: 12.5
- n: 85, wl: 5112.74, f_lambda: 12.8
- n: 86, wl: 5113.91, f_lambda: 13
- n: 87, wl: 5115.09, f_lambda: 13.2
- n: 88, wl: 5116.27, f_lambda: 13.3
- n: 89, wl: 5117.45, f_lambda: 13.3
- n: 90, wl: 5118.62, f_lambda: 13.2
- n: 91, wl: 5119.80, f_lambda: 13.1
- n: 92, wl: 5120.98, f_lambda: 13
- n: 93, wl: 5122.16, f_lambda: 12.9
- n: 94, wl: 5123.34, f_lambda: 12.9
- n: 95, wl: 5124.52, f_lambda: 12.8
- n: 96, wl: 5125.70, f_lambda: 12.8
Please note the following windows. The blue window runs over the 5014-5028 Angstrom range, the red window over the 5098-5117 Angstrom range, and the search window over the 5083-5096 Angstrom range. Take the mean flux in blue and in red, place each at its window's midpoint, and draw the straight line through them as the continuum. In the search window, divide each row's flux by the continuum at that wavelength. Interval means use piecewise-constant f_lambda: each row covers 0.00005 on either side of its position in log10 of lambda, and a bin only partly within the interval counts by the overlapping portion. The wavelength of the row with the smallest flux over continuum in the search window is 5088.07 Angstrom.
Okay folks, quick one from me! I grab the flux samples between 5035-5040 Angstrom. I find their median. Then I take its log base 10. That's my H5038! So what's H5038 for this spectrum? 1.11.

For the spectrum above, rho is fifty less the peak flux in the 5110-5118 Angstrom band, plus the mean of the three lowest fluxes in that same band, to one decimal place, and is 49.2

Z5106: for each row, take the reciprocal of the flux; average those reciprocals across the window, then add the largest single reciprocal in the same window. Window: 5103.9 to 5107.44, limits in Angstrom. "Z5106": 0.163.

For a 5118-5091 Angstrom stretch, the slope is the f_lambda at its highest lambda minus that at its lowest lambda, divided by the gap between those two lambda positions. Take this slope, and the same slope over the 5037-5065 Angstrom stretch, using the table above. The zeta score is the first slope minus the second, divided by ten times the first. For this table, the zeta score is 0.186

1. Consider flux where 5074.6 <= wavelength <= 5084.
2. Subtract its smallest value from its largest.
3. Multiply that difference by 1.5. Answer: 0.3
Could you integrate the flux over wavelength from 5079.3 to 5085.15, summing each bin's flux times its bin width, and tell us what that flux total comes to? 72.9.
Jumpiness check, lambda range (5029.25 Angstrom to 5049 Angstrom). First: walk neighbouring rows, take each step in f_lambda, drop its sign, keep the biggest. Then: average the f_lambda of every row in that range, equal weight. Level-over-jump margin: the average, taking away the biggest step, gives 12.6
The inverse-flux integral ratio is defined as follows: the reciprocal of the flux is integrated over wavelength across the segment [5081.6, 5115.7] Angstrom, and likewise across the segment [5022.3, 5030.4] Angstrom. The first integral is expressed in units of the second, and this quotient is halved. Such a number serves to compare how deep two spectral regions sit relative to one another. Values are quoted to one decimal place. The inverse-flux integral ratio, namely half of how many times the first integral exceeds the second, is 2.2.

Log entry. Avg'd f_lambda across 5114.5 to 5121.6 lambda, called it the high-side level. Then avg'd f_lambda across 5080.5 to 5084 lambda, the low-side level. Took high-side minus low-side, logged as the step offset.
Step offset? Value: 0.68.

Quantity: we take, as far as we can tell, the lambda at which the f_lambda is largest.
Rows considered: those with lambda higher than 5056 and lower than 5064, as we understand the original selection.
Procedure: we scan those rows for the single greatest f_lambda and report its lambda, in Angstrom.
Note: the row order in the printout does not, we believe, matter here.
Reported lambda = 5056.54 Angstrom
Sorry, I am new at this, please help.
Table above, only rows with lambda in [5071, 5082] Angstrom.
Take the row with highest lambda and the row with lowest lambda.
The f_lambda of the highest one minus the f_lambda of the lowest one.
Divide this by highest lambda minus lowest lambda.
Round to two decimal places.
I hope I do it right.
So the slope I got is 0.02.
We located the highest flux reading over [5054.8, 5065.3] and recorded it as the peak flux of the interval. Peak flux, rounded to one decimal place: 12.6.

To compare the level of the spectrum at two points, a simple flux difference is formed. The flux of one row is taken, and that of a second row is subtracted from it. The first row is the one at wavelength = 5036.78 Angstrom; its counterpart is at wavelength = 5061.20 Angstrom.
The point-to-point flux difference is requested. 1.2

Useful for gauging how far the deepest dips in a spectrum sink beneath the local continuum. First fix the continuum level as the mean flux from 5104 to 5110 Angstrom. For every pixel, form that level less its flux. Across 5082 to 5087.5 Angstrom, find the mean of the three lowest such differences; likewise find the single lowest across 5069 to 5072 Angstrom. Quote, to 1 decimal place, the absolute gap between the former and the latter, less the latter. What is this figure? 0.2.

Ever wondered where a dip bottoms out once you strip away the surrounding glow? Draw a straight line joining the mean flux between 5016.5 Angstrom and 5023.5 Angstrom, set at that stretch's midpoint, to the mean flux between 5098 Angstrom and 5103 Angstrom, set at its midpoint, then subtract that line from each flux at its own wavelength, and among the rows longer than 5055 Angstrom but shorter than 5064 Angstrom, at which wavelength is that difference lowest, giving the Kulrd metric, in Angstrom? 5060.03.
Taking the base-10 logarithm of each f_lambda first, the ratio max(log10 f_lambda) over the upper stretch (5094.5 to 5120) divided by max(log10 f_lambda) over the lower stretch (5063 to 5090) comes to 1.02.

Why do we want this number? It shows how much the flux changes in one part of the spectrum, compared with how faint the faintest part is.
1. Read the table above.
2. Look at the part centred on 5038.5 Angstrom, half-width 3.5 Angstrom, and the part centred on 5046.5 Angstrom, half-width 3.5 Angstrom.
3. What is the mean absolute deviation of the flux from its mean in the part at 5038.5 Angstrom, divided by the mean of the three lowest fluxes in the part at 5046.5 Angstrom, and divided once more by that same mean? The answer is 0.0015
